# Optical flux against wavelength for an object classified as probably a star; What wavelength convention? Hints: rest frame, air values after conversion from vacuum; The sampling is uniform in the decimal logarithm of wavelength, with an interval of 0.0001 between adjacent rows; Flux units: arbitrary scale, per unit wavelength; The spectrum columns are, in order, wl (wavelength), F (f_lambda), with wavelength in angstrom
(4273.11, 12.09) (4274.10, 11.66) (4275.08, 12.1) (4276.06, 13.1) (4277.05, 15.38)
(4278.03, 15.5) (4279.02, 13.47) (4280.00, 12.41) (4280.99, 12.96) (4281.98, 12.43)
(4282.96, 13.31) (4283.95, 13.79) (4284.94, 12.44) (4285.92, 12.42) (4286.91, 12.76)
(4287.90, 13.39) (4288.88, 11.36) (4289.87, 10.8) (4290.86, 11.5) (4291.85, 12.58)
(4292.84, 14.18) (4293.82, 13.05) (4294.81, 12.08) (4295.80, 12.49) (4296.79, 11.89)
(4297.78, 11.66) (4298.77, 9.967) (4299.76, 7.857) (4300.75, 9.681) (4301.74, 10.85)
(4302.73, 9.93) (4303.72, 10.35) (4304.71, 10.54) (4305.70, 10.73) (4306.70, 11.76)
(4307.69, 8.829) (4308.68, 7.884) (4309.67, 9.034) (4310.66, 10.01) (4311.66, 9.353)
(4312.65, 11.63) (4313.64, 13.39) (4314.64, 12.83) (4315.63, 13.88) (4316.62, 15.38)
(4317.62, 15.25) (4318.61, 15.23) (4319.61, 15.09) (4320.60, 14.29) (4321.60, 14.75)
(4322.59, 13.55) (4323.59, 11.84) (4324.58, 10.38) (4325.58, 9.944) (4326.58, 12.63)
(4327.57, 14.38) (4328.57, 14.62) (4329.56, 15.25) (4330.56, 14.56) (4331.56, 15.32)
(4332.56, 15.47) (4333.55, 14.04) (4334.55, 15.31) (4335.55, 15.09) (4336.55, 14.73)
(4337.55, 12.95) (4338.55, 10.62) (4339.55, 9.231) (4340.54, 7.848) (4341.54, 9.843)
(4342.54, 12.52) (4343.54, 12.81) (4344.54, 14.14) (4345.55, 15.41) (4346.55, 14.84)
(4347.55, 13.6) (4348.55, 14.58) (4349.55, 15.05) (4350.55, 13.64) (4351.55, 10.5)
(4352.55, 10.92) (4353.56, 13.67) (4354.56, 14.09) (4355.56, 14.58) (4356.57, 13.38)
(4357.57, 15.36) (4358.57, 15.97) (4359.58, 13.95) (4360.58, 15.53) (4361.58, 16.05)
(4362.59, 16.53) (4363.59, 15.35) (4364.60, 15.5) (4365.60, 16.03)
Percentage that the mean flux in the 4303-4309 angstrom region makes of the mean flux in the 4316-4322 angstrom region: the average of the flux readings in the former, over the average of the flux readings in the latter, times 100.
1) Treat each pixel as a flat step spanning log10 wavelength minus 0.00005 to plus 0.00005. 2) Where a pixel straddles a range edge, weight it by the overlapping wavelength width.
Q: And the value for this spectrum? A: 67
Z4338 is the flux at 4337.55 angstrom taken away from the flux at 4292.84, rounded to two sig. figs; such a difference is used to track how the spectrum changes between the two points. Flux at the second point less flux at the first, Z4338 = 1.2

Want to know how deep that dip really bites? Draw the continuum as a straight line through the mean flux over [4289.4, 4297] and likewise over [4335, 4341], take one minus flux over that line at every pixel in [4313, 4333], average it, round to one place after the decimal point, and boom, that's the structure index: -0.2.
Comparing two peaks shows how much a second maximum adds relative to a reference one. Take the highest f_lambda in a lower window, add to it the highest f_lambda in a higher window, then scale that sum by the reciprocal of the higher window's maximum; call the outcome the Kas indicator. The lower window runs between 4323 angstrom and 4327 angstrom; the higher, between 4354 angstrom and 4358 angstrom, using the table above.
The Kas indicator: 1.82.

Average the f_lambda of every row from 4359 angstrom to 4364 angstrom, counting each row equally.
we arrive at 15.5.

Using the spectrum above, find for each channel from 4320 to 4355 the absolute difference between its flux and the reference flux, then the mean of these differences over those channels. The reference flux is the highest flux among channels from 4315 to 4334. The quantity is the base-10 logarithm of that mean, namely 0.35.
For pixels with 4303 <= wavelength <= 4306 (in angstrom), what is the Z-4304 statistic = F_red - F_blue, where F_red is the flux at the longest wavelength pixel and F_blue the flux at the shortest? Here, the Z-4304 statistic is 0.4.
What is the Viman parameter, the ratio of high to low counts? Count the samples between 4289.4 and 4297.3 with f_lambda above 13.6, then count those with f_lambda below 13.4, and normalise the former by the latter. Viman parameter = 0.1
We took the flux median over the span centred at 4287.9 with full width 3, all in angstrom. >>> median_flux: 12.8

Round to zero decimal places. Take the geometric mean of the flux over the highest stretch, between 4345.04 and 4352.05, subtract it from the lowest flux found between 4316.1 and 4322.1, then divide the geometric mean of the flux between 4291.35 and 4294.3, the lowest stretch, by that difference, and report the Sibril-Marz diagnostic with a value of 30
